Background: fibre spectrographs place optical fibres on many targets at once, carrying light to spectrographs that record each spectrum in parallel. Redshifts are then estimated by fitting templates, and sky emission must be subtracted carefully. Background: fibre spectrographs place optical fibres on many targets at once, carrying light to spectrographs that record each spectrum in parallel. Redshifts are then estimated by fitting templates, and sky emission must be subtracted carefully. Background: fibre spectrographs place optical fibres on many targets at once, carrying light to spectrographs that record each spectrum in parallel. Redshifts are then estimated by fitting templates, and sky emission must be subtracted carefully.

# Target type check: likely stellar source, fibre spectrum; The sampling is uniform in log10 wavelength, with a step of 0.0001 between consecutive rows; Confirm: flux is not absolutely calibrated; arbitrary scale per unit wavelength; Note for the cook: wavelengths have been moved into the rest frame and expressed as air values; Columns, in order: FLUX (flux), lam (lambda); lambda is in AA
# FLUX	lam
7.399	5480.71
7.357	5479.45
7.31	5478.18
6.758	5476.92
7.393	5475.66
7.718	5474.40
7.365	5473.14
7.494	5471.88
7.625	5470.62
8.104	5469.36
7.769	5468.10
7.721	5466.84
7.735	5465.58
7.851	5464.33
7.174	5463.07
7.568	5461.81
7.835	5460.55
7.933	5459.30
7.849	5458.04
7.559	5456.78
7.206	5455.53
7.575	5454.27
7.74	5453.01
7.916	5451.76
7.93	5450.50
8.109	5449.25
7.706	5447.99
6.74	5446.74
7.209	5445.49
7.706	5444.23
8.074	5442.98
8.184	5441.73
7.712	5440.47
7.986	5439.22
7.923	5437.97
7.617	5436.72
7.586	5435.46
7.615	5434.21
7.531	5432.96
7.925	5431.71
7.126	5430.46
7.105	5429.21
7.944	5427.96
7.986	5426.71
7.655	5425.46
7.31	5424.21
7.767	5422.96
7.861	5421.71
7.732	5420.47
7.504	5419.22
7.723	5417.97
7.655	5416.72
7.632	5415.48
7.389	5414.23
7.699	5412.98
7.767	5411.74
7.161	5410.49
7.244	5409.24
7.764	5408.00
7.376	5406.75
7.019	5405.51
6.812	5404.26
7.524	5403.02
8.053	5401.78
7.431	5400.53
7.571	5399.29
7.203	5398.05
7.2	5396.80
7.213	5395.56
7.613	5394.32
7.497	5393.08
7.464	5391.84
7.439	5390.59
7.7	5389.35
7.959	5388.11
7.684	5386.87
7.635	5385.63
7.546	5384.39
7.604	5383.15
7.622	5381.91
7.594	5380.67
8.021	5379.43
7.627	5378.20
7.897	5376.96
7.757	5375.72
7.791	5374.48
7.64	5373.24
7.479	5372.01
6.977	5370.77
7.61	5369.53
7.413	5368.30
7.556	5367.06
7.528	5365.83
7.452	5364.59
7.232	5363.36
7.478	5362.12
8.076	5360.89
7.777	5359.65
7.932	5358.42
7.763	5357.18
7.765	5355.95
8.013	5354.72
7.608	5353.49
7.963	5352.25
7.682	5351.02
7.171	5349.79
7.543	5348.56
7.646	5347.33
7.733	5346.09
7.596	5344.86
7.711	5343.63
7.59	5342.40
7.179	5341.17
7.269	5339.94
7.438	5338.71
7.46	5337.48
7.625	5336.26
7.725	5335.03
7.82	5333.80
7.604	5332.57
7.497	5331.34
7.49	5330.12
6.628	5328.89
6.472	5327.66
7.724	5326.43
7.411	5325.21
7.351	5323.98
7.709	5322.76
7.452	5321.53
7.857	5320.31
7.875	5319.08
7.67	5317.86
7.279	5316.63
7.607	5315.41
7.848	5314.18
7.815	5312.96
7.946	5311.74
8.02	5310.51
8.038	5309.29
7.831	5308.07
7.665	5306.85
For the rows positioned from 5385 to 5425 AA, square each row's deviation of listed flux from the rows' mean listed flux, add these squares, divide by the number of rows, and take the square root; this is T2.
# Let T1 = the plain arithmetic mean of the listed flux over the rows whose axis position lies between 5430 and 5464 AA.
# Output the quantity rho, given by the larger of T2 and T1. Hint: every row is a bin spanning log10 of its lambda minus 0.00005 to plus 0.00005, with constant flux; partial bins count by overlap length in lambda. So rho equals 7.67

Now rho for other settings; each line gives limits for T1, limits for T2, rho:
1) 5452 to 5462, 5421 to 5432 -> 7.66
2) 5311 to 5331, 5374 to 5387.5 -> 7.51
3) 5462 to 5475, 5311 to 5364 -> 7.66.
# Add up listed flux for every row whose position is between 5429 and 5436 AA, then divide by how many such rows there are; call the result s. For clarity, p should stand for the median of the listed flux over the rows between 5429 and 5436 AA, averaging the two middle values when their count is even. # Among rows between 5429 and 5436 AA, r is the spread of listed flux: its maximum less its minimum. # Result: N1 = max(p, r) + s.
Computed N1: 15.0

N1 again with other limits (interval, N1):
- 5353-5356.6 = 15.6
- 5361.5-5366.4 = 14.9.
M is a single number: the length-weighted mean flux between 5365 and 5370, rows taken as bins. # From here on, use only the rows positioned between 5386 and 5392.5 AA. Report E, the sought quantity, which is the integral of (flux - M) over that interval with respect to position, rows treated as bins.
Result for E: 0.8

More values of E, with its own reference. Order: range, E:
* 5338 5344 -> -0.6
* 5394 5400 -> -1.1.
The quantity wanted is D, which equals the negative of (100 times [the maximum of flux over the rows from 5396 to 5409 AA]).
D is -805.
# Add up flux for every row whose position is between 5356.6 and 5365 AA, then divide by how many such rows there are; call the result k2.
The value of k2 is 7.67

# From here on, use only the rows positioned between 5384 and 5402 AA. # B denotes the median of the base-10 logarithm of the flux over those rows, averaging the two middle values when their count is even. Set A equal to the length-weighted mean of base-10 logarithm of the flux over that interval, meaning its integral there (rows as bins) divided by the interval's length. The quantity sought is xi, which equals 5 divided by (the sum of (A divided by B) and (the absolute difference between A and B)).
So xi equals 5.00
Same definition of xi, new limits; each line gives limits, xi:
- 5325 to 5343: 5.00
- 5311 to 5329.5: 5.01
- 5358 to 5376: 4.99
